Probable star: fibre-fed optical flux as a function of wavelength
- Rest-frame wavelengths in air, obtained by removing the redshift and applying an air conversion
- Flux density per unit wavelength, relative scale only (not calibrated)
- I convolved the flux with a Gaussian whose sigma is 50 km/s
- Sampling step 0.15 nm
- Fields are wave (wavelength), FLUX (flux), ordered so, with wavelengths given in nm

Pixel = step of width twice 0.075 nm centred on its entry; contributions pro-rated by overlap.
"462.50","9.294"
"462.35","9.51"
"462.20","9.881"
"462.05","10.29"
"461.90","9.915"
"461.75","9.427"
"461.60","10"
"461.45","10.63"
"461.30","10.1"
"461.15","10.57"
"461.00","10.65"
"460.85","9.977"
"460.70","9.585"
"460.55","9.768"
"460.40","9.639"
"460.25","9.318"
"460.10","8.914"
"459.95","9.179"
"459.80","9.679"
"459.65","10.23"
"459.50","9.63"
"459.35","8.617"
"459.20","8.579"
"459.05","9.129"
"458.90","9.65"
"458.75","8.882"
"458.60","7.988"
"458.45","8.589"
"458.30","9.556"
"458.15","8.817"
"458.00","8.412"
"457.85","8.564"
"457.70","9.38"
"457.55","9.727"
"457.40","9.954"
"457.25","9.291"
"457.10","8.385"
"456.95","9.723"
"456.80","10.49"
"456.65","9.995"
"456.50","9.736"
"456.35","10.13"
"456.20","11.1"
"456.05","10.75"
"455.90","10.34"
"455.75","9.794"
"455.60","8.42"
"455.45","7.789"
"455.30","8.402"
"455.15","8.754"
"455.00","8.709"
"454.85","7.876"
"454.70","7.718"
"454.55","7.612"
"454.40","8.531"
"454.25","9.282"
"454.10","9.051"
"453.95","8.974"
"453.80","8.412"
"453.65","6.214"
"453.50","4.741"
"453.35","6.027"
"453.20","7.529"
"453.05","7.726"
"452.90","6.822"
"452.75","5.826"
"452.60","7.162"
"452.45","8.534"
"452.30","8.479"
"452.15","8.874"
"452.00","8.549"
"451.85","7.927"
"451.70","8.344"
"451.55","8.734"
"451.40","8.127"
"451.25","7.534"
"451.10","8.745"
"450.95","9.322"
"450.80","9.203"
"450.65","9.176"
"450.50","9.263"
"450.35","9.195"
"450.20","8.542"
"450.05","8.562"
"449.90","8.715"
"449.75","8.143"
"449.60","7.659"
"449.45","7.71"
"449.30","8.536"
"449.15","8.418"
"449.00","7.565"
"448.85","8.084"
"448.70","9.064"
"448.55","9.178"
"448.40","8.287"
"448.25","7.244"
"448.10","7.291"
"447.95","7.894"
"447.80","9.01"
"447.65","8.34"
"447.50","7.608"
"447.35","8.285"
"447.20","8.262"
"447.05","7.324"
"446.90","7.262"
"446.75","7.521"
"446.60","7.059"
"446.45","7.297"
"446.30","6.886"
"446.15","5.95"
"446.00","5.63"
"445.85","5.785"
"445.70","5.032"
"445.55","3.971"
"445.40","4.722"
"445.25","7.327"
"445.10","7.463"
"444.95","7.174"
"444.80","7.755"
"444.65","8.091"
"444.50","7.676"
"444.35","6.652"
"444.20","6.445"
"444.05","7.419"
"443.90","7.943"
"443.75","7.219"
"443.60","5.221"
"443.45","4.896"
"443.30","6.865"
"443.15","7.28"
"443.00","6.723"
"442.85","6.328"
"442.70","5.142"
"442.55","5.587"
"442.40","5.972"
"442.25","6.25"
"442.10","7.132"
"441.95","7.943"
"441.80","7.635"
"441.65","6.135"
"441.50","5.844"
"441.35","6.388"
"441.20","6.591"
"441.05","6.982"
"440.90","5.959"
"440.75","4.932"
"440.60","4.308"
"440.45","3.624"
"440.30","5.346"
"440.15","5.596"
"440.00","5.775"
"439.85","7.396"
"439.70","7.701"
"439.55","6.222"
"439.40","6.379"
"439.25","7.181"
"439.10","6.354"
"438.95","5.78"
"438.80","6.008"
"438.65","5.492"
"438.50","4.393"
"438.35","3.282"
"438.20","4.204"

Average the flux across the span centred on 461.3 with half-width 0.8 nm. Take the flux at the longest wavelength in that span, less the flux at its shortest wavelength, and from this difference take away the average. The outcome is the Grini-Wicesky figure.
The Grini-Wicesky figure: -9.6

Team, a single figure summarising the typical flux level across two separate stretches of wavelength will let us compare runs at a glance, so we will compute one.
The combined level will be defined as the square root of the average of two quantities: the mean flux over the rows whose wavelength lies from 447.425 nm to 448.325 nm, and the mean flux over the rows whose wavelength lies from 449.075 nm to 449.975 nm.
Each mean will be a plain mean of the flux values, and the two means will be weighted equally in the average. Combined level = 2.84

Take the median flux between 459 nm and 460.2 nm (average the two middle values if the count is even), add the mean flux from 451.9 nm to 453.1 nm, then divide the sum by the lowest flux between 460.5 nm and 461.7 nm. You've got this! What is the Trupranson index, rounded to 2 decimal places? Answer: 1.76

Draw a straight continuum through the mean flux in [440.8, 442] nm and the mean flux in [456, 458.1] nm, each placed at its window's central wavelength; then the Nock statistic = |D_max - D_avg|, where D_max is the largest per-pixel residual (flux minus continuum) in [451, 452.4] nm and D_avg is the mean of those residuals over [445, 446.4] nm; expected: 1.8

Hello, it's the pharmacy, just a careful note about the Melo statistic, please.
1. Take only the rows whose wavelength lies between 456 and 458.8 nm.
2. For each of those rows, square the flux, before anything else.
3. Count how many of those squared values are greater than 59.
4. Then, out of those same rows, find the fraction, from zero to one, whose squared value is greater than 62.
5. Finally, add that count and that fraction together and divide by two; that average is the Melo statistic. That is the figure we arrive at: 10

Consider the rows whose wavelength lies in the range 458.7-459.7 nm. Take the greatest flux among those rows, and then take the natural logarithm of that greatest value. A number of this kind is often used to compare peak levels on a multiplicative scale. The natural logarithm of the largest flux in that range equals 2.33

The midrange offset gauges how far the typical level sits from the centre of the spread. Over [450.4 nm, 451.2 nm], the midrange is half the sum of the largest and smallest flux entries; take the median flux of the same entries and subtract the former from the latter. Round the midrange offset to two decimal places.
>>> 0.17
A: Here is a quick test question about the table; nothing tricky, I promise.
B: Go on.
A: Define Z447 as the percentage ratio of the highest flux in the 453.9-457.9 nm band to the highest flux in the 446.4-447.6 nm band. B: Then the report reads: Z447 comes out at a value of 134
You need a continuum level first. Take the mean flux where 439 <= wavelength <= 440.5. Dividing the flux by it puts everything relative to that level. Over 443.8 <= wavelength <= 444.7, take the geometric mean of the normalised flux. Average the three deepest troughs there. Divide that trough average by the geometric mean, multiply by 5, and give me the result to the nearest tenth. 4.7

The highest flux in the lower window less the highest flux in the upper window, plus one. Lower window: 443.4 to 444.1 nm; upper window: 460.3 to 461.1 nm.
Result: -2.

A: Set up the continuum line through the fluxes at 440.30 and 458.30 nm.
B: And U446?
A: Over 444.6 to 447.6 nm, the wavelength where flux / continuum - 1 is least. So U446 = 445.55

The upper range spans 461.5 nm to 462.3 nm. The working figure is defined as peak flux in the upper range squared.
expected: 106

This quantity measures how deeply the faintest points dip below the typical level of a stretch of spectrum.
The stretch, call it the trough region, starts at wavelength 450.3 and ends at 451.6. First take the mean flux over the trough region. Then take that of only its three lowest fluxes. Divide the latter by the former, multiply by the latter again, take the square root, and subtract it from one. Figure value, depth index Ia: -1.7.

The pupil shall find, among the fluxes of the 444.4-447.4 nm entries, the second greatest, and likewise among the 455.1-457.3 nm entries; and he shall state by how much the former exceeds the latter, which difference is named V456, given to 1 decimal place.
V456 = -2.5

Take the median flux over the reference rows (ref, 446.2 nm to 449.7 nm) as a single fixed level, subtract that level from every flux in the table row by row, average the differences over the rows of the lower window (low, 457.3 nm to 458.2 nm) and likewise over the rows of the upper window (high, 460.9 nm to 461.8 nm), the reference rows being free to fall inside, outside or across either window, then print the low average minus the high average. -1.09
